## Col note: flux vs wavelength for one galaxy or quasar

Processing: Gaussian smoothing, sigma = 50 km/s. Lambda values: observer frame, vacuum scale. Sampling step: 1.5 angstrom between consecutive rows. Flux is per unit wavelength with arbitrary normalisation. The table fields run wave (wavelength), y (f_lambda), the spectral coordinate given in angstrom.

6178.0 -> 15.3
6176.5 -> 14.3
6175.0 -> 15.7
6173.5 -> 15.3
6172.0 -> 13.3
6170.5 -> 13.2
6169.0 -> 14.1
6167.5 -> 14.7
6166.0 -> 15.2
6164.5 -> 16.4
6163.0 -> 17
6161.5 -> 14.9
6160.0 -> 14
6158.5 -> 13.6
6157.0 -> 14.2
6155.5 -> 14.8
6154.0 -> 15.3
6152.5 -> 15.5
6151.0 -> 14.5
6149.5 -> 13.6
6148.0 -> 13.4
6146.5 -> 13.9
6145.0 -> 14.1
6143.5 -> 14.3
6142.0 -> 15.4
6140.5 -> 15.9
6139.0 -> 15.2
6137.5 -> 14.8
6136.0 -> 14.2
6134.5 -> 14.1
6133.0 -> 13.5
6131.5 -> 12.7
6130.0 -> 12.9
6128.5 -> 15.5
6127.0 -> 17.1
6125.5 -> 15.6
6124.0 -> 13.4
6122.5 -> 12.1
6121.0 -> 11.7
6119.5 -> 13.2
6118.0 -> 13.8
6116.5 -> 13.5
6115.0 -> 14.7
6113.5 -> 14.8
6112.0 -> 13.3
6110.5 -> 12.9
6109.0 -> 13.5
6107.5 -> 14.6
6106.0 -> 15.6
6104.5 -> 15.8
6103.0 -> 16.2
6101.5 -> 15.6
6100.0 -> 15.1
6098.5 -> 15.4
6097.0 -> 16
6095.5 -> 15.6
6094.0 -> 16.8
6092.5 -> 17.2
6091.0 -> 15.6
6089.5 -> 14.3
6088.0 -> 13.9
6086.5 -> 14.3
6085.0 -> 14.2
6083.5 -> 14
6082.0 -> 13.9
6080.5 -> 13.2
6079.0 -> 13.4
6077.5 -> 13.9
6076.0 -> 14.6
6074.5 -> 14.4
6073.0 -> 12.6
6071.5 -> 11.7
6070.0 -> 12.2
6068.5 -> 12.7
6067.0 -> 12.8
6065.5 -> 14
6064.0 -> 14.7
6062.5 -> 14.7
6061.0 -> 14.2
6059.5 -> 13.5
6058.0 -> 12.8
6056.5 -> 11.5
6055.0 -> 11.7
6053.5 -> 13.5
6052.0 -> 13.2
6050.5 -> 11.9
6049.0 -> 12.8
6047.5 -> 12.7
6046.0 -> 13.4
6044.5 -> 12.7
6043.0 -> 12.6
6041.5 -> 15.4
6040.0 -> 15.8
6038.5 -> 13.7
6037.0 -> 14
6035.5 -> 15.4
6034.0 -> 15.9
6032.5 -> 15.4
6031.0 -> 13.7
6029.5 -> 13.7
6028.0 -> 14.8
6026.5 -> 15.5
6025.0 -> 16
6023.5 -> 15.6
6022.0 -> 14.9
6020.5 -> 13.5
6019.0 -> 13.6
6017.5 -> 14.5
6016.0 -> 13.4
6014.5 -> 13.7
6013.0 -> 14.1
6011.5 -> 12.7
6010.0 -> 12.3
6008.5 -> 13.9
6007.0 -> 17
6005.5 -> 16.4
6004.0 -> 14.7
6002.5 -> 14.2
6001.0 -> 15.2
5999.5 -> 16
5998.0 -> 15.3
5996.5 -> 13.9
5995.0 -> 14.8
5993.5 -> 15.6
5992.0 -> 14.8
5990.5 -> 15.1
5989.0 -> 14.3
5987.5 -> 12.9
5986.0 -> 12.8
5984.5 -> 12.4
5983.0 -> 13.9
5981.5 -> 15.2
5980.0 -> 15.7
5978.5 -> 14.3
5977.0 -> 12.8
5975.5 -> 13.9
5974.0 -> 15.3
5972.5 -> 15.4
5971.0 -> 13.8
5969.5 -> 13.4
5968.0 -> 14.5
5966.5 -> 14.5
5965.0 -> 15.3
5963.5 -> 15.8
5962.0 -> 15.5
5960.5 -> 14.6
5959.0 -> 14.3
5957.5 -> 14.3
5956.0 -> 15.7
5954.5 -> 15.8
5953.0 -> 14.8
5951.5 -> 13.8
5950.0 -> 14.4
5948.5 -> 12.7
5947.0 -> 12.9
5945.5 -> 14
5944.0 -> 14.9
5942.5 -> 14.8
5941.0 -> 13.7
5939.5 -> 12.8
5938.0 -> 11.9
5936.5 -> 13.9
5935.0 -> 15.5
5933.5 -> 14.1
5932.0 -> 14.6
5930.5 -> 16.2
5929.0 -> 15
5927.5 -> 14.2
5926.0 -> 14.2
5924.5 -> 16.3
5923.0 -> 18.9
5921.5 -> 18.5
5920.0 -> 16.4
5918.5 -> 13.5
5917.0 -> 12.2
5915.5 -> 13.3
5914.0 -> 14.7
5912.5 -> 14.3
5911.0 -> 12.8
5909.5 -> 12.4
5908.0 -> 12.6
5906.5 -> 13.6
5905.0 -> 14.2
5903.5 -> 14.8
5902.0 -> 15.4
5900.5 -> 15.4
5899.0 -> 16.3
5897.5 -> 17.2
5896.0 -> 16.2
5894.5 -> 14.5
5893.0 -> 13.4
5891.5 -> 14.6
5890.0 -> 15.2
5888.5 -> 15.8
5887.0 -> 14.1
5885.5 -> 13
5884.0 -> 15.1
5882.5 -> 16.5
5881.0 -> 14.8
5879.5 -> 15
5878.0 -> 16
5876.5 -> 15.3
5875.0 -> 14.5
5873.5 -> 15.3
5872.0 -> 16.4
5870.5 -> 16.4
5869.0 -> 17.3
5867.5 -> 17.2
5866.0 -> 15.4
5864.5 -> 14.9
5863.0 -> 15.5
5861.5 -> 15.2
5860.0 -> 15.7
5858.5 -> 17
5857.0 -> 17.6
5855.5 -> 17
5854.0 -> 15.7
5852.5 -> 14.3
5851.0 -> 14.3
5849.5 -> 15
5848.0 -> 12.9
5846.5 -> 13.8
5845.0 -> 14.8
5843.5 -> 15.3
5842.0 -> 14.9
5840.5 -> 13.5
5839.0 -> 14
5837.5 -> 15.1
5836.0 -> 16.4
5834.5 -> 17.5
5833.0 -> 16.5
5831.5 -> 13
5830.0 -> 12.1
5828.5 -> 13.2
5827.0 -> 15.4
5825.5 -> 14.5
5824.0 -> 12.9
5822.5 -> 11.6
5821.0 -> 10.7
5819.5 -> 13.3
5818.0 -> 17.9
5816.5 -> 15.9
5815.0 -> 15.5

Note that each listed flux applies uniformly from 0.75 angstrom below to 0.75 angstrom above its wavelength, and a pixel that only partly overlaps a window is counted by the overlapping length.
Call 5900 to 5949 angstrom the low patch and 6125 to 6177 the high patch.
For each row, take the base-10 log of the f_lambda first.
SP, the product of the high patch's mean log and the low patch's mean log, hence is 1.345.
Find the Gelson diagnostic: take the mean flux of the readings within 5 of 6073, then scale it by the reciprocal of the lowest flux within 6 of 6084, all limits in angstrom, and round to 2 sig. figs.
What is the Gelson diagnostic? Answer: 1.0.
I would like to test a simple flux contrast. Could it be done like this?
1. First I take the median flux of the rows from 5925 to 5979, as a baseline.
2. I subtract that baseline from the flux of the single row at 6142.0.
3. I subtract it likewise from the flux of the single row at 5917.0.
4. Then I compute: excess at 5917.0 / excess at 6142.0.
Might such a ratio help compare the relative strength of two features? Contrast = -2.0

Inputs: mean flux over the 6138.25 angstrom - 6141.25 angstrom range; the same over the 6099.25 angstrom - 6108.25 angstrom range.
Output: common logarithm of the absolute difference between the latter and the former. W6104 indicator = -1.2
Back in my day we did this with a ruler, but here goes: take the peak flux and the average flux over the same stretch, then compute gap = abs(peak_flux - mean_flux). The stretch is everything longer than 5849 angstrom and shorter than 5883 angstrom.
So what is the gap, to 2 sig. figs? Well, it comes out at 1.8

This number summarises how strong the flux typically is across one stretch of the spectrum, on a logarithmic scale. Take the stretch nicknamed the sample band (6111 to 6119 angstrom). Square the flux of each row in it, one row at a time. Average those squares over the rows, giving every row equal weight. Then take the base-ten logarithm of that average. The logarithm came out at 2.29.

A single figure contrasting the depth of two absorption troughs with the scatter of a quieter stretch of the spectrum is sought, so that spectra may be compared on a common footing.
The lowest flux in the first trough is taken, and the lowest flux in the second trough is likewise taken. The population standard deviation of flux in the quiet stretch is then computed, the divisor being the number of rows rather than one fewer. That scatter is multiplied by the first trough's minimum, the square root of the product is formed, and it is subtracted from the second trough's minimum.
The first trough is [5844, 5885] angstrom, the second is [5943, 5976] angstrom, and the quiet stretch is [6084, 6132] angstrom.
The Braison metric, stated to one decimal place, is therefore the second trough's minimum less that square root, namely 8.4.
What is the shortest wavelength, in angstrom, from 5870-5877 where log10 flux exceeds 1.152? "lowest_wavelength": 5870.5 angstrom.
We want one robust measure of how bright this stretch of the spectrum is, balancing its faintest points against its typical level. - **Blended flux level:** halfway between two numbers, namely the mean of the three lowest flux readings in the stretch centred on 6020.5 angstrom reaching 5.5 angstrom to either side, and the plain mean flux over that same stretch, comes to 14.0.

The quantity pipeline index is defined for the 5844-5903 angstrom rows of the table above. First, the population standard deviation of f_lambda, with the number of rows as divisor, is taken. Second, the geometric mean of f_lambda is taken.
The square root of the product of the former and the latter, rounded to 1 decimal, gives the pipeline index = 4.2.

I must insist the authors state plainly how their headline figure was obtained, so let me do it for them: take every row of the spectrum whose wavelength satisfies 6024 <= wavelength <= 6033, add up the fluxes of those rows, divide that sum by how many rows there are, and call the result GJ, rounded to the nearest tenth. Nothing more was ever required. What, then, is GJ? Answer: 14.9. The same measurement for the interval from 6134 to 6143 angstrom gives 14.9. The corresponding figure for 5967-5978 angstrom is 14.2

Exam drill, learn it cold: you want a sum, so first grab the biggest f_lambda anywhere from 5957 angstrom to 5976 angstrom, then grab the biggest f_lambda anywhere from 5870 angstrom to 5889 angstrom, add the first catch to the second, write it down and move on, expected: 32.3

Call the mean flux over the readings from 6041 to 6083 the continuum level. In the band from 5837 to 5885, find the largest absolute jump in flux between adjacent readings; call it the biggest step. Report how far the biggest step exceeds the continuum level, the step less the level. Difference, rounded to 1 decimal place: -11.1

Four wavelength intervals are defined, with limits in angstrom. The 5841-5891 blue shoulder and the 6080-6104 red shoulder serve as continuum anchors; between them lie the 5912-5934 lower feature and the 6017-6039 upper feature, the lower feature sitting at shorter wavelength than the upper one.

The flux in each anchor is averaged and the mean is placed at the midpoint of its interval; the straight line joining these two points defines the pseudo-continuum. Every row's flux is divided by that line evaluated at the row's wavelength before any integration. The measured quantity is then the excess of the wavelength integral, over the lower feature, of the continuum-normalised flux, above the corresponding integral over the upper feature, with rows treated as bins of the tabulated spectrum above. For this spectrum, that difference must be 0.4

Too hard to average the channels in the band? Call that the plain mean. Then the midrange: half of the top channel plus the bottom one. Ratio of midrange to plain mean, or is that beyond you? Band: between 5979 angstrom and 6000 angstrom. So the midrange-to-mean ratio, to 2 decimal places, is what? 0.98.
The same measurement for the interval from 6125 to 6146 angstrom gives 1.02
